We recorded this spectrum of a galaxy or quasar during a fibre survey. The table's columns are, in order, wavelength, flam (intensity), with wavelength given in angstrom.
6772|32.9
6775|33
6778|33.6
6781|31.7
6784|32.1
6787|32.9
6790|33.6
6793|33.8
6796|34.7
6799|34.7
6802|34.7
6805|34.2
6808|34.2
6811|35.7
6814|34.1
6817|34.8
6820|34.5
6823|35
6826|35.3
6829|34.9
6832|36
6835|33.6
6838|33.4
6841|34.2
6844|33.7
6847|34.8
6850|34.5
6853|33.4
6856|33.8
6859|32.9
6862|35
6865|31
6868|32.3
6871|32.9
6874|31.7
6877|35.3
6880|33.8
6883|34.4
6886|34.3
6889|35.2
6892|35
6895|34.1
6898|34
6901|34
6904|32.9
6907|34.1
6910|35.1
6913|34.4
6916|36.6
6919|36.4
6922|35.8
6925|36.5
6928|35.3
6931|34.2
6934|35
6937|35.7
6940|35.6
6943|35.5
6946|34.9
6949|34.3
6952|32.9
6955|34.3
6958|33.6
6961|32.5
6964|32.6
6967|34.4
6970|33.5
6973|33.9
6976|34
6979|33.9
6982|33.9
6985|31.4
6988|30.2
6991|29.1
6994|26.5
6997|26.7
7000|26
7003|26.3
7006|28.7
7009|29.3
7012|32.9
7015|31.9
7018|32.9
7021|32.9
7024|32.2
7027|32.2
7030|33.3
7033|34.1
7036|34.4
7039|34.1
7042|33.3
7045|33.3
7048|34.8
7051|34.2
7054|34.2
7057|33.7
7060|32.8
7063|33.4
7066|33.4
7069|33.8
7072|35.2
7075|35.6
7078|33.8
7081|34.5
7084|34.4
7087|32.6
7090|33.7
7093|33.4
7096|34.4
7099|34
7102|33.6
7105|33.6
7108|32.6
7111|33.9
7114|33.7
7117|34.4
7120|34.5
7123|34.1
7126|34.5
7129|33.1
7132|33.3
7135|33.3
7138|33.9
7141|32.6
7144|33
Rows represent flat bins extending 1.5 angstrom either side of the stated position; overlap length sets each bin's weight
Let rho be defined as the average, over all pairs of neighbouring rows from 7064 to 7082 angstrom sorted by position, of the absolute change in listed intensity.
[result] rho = 0.94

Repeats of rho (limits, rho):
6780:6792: 0.63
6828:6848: 1.02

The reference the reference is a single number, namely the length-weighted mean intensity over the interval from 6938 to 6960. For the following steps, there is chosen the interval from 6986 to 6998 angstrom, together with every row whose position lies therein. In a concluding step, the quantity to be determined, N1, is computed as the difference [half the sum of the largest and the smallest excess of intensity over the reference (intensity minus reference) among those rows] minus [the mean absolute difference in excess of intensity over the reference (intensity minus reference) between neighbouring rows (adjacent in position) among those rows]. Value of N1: -7.4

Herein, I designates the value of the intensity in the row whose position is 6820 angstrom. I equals 34.5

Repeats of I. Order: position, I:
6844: 33.7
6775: 33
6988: 30.2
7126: 34.5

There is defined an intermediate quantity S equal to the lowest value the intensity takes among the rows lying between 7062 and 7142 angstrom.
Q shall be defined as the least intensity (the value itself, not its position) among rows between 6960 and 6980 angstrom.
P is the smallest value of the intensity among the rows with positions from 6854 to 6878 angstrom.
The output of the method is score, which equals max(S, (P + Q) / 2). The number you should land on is 32.6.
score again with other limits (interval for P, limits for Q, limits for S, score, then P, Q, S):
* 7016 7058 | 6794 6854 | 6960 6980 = 32.8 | 32.2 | 33.4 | 32.5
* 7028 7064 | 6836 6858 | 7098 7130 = 33.1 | 32.8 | 33.4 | 32.6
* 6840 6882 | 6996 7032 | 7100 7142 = 32.6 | 31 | 26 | 32.6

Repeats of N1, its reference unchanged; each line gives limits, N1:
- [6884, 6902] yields -0.2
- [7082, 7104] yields -1.8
